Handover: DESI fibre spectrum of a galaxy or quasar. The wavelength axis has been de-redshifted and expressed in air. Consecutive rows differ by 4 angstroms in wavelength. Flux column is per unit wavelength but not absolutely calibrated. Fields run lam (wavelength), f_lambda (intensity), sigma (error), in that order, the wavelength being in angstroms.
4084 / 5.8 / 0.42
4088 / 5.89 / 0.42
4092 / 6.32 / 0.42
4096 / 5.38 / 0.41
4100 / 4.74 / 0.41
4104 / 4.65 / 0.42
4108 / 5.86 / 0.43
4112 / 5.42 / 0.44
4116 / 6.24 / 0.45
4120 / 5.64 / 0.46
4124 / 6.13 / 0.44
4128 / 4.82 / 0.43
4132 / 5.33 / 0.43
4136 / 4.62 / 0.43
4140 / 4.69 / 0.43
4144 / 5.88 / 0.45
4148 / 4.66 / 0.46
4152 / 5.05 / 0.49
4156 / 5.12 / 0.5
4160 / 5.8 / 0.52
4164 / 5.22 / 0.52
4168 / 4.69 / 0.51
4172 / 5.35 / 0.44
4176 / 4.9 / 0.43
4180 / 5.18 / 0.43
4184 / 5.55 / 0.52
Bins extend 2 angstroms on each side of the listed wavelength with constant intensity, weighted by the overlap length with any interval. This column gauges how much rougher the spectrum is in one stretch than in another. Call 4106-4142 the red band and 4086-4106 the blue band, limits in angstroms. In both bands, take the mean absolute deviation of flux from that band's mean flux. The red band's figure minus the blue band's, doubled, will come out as -0.15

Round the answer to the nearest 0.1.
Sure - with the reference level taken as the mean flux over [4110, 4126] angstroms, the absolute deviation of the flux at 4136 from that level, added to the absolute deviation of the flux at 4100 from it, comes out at 2.4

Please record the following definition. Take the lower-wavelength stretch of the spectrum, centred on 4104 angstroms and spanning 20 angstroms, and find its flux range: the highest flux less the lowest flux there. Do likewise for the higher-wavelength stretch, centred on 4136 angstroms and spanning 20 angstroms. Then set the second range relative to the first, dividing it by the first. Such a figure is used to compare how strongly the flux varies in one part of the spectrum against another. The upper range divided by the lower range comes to 1.04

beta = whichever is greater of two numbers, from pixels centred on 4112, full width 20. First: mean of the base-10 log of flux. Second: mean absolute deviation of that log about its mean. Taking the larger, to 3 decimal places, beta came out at 0.743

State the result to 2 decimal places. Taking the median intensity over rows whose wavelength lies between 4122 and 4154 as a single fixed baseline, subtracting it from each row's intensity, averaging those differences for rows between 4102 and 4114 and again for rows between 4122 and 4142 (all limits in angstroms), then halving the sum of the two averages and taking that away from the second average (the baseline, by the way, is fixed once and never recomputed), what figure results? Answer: -0.10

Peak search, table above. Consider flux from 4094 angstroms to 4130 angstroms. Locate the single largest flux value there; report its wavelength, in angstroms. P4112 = 4116 angstroms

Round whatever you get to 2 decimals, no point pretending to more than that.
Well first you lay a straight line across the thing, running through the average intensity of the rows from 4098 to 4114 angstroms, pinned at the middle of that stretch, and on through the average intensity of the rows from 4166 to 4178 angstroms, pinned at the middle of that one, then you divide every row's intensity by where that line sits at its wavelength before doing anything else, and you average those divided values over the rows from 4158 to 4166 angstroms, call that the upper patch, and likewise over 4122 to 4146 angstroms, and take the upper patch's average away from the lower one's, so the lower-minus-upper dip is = -0.07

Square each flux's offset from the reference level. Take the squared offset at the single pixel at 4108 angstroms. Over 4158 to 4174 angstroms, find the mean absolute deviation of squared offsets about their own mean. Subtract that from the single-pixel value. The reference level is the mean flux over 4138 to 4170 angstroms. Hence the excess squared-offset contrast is 0.37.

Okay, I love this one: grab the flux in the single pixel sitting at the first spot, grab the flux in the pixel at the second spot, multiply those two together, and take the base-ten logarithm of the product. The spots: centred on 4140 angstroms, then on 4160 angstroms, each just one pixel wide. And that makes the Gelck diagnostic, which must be 1.43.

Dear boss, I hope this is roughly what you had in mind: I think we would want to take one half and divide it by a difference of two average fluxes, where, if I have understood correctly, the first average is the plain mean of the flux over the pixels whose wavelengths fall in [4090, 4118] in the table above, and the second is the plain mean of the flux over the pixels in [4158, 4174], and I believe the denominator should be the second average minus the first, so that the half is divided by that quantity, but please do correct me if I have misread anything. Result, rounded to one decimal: -2.0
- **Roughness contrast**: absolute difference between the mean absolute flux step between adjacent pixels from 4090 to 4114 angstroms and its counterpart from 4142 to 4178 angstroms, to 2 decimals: 0.09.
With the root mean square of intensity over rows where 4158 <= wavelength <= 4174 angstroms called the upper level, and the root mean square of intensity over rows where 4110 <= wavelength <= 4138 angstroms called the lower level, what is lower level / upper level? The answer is 1.039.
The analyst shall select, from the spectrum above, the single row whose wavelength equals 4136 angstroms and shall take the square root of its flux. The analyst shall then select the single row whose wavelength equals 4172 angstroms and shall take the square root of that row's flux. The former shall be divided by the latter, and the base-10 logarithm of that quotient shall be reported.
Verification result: -0.03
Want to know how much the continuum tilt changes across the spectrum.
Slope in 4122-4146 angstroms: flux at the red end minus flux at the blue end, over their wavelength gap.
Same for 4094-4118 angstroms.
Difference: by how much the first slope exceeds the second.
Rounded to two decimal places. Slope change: -0.06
